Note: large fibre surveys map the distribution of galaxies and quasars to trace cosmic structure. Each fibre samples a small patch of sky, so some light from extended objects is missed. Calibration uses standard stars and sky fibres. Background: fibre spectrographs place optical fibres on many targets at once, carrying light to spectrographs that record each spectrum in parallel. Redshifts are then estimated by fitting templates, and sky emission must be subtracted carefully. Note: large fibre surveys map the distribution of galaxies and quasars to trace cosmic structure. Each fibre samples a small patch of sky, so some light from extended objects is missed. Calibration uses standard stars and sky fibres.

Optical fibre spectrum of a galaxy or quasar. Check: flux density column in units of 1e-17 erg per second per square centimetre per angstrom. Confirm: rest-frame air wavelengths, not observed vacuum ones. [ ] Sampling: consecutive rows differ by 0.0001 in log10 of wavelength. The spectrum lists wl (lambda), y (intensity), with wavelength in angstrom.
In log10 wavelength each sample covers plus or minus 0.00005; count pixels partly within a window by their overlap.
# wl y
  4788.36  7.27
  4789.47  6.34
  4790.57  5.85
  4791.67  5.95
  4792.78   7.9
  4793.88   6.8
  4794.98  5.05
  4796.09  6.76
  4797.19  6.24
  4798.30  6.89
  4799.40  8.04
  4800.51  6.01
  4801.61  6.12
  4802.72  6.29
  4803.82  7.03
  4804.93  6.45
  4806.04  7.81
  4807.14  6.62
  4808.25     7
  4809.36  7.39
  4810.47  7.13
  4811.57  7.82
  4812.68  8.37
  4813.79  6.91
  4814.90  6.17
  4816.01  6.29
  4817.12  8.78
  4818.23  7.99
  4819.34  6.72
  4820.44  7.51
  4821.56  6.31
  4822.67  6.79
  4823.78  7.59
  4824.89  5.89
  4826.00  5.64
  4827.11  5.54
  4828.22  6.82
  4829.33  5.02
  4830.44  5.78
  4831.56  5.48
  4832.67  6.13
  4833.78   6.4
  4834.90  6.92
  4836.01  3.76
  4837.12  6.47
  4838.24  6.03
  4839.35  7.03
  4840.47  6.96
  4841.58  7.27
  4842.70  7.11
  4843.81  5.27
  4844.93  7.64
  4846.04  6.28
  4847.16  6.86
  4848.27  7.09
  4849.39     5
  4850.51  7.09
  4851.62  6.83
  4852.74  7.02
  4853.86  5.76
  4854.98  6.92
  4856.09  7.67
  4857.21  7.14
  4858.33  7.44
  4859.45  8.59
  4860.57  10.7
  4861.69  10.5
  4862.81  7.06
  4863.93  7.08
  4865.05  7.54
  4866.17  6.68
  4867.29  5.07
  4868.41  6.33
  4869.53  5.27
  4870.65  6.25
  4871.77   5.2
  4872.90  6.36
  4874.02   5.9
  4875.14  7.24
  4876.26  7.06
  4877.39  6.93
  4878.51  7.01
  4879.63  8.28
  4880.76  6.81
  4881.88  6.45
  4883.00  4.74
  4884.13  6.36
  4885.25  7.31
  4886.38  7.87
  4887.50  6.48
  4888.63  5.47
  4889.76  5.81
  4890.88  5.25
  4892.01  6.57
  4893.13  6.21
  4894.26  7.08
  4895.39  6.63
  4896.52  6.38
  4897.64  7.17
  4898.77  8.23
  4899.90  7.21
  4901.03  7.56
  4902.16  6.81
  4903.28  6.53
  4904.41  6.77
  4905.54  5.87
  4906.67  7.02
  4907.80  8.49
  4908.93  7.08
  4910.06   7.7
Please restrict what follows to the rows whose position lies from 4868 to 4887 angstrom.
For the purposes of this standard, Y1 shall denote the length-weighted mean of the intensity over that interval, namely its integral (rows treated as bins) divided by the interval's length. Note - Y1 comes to 6.55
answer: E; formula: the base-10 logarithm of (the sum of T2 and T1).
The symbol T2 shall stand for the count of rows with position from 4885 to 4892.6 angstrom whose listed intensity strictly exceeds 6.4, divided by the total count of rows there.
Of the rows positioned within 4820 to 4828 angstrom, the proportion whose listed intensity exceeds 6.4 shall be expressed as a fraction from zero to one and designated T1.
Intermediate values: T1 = 0.4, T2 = 0.6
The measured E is 0.00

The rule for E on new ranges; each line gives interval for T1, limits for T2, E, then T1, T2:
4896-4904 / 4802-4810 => 0.23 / 0.9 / 0.9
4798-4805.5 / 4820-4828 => 0.00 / 0.6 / 0.4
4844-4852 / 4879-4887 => 0.15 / 0.7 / 0.7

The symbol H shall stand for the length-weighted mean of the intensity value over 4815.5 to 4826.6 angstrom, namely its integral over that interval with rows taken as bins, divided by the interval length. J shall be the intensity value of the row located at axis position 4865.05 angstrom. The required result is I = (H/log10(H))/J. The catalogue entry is 1.09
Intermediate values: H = 6.95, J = 7.54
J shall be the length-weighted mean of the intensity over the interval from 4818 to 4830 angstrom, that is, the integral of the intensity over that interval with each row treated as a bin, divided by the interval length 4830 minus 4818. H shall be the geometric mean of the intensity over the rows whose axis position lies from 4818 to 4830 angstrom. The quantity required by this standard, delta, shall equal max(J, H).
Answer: 6.5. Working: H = 6.5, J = 6.5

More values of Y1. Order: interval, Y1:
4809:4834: 6.72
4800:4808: 6.64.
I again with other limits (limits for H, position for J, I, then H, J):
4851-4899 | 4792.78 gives 1.04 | 6.84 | 7.9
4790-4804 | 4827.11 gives 1.45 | 6.52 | 5.54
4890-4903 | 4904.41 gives 1.21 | 6.80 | 6.77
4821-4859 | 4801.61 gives 1.30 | 6.45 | 6.12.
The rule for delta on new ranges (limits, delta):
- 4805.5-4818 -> 7.3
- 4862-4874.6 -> 6.3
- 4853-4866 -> 7.8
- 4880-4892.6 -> 6.3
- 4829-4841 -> 6.0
